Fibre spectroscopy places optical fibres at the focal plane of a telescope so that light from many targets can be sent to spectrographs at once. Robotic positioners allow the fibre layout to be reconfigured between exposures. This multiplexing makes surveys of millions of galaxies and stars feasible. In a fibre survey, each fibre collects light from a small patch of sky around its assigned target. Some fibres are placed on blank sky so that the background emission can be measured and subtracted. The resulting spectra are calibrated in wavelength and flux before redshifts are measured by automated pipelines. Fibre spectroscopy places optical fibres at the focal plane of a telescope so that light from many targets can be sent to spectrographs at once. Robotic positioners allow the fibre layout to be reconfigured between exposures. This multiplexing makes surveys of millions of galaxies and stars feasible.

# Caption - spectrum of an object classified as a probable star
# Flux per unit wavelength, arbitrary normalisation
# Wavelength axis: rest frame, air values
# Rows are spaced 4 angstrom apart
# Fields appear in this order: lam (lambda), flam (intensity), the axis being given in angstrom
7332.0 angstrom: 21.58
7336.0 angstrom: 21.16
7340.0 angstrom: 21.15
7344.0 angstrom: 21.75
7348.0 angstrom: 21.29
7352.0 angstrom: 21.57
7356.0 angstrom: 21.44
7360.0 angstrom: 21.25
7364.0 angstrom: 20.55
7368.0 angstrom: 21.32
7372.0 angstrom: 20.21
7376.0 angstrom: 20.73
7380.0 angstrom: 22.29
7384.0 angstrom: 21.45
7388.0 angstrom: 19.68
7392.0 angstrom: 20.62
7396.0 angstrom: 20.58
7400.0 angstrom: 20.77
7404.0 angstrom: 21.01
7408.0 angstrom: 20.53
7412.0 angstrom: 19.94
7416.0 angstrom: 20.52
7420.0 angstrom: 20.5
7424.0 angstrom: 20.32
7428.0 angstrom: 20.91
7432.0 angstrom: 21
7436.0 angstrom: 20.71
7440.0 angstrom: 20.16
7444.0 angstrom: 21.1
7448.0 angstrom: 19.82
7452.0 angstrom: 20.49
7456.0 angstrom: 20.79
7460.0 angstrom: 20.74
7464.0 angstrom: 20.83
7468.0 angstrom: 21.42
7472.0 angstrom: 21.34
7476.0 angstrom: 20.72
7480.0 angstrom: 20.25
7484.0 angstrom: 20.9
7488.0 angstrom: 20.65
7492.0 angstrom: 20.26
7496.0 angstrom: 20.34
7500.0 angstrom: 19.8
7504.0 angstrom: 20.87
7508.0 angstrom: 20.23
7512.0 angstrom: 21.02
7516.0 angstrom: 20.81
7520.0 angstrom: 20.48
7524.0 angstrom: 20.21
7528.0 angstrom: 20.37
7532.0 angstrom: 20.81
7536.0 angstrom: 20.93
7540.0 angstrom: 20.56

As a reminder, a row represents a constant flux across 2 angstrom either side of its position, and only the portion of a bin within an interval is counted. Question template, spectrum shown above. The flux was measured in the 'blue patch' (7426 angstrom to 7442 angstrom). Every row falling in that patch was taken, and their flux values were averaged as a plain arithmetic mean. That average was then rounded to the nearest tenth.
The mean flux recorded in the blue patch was 20.7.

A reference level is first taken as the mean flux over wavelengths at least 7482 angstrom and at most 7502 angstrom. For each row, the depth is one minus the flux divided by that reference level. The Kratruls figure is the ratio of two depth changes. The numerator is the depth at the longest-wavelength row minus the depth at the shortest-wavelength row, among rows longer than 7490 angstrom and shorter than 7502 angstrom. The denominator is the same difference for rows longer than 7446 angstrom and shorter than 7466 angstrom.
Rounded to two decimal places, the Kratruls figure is -0.46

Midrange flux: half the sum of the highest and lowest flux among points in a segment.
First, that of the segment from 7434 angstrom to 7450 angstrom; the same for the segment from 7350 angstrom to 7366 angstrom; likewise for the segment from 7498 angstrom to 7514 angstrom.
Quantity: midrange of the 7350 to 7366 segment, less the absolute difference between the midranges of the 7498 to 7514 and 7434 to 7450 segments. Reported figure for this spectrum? 21.0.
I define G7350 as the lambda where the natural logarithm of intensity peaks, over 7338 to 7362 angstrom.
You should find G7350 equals 7344.0 angstrom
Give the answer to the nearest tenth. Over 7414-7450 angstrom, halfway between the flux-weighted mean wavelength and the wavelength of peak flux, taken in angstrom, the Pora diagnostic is 7438.0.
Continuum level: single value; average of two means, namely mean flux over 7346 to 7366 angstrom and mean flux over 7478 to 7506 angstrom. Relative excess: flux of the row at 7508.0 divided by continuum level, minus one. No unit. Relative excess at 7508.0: -0.029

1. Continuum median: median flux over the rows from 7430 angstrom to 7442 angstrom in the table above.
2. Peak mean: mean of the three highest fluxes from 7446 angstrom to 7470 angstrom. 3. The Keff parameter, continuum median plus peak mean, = 41.7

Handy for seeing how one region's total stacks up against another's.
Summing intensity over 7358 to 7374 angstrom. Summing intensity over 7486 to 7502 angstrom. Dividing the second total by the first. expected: 0.973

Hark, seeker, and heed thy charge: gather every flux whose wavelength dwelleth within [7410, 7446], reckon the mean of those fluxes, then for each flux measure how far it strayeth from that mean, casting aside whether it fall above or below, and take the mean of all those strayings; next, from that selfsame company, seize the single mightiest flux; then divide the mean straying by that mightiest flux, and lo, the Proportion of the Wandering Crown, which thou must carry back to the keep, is 0.015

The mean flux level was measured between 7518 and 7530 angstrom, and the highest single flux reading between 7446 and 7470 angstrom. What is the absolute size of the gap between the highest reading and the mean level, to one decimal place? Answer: 1.1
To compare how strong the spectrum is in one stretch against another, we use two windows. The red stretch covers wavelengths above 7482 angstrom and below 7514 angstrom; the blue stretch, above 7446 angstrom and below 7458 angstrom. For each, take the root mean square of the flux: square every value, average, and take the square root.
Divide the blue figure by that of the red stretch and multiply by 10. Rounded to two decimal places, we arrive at 9.93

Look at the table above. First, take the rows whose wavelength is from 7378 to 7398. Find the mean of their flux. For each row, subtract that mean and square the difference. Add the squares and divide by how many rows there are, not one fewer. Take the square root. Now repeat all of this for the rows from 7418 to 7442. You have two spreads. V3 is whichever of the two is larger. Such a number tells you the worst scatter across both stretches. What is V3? 0.88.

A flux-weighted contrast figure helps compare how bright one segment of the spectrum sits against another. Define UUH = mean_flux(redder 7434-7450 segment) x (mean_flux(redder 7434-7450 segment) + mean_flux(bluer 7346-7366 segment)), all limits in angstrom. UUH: 852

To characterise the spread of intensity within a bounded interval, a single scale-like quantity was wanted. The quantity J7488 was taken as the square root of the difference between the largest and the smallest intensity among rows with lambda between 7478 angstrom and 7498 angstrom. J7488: 0.81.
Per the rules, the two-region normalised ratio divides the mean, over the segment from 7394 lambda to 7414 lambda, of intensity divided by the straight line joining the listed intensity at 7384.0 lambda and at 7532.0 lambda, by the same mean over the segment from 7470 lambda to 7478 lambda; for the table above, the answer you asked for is 0.964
